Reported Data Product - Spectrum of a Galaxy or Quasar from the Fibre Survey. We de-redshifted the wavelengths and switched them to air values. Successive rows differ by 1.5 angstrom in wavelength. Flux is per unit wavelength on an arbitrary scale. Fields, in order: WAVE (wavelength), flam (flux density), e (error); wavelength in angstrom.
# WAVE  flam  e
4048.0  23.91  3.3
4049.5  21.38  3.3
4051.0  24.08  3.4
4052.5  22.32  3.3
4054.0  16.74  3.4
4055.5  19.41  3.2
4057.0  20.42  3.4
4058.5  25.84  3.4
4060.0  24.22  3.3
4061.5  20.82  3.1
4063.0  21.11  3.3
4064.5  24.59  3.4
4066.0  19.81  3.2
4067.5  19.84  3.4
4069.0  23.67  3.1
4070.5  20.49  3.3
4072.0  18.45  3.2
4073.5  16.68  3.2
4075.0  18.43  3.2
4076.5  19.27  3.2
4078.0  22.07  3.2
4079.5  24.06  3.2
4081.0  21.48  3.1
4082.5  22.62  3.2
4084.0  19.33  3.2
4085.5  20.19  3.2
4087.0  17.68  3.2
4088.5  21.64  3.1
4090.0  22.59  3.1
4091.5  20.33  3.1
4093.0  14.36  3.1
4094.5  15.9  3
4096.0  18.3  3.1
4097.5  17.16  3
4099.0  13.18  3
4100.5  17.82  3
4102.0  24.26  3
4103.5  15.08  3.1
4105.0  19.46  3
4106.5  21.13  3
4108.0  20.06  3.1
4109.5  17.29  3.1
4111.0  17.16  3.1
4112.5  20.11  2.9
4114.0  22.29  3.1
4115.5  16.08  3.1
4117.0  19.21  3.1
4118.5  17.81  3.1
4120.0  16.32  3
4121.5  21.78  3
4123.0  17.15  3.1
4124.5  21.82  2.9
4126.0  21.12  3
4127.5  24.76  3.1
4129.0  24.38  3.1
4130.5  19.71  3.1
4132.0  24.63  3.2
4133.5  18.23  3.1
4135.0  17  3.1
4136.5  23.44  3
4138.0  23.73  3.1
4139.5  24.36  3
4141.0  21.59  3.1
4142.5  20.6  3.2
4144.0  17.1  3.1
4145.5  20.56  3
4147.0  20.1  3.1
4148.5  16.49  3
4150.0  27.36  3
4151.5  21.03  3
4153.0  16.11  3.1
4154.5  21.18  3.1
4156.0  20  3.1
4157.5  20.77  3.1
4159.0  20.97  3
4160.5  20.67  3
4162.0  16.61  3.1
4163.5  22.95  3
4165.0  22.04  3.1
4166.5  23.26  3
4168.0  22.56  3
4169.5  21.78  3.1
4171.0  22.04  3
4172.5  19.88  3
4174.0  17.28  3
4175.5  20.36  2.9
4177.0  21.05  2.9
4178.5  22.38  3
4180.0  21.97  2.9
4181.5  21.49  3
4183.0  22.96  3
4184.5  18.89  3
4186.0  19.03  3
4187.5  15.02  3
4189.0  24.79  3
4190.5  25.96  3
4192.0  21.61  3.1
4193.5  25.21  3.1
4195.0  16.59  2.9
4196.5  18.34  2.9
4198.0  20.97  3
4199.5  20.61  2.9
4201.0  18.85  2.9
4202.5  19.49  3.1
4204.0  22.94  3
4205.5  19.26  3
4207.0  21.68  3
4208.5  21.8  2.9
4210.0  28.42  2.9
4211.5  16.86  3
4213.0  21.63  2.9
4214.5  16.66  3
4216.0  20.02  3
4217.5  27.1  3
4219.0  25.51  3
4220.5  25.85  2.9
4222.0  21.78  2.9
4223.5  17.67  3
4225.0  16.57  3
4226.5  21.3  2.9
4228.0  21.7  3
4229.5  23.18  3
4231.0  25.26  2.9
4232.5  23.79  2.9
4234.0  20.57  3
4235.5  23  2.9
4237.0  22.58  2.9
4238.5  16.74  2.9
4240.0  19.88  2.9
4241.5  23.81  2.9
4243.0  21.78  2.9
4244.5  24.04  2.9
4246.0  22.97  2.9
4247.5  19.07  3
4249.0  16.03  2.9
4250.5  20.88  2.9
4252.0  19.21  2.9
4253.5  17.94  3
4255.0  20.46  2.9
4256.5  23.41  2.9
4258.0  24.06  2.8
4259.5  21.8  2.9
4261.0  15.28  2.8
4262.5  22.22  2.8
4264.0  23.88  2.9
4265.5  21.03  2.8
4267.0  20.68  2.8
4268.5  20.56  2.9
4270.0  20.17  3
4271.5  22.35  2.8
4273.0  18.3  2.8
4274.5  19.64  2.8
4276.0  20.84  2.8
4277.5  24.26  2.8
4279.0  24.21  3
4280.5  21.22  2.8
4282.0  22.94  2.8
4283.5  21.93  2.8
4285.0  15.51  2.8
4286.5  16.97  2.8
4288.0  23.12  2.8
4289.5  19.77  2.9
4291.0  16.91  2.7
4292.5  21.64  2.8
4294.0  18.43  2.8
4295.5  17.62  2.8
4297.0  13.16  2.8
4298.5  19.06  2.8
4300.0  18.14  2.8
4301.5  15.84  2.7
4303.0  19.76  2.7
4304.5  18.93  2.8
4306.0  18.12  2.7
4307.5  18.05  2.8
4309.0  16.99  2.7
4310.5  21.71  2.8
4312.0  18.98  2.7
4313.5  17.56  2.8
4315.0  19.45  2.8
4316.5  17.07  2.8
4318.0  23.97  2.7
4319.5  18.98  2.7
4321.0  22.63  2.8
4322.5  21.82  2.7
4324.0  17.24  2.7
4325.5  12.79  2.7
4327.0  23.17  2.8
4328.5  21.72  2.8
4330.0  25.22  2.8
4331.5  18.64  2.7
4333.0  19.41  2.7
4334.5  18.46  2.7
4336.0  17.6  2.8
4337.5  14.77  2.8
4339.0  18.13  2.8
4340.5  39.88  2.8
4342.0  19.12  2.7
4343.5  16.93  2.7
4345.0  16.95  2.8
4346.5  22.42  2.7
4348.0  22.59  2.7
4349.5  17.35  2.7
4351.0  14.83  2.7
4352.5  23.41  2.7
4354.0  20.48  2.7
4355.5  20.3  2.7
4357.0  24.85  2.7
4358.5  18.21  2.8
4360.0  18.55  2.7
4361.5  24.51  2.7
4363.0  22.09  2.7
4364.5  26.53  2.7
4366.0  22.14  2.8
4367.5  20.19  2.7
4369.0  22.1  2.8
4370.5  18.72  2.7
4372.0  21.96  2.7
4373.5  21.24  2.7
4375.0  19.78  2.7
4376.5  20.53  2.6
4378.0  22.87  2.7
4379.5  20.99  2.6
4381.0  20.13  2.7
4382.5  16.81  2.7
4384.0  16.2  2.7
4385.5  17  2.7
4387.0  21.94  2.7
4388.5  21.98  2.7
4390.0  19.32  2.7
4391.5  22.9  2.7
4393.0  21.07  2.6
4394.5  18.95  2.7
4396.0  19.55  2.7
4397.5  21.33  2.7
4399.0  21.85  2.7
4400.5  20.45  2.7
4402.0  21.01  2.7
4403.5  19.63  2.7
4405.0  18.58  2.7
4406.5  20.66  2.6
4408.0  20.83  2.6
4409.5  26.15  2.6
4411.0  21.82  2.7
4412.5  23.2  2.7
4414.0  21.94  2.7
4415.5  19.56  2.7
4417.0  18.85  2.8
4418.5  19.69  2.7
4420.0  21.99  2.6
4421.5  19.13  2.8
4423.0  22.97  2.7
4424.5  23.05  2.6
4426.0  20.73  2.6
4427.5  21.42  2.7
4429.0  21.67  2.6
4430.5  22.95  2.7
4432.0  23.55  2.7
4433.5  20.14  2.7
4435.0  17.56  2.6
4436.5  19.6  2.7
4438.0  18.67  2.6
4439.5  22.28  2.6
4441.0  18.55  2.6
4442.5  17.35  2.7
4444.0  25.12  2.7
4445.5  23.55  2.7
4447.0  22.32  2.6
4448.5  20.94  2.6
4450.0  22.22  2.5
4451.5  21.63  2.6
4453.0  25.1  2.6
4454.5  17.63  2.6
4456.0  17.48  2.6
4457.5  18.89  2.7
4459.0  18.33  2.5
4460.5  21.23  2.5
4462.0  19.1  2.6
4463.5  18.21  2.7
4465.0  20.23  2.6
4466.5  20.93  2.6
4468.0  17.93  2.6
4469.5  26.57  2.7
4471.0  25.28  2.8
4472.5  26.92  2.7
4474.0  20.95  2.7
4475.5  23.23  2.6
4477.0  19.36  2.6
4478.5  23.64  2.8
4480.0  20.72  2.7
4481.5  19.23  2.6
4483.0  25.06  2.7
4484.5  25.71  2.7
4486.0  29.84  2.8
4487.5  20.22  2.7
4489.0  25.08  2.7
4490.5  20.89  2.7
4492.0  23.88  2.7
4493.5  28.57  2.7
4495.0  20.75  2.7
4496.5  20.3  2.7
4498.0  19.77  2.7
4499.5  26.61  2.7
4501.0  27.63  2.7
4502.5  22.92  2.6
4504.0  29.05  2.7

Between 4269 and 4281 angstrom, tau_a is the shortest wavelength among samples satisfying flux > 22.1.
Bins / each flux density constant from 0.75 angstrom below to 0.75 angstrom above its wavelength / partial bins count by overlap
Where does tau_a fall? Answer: 4271.5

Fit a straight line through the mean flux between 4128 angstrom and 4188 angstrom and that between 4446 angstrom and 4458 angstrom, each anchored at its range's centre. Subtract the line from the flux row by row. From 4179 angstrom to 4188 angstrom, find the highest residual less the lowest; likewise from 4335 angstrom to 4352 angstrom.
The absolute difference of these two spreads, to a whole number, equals 17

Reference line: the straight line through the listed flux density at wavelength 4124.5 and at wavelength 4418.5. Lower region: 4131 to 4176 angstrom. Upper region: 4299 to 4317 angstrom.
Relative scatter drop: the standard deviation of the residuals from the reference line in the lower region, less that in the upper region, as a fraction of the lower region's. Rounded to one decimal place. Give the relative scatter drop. 0.4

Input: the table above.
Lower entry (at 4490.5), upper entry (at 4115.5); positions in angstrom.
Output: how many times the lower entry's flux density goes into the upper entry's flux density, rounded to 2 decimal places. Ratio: 0.77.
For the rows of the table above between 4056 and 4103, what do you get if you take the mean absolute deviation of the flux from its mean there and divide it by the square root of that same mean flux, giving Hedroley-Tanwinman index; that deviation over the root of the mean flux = 0.528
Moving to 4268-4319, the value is 0.480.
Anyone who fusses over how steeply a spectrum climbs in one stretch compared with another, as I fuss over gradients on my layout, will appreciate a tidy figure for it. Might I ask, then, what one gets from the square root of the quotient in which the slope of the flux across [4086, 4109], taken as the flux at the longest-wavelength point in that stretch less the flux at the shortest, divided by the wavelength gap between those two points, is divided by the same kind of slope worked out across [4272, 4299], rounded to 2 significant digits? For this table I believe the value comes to 2.0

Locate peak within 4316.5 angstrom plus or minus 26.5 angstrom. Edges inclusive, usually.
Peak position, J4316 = 4340.5 angstrom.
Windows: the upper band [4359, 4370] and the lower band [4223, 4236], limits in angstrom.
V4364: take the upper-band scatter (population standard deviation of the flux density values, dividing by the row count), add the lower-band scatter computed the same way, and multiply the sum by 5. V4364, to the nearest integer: 26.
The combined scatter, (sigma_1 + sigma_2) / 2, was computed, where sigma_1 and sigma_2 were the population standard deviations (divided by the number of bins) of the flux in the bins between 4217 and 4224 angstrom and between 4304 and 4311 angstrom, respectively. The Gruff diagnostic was 2.5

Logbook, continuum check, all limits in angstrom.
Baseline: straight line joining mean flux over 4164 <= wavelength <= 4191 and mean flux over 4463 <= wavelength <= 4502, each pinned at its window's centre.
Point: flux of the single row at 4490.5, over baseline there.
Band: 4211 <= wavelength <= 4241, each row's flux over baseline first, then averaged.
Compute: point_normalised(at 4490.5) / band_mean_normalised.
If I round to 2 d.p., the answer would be 0.91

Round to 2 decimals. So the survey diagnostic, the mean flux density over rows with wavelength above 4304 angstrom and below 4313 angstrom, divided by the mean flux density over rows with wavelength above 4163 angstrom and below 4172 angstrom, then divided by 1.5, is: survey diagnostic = 0.56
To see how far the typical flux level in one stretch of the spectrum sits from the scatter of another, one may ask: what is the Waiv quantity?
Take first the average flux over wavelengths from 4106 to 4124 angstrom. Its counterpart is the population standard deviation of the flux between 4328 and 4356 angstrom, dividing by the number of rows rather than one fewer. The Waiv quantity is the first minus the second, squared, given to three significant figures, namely 183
